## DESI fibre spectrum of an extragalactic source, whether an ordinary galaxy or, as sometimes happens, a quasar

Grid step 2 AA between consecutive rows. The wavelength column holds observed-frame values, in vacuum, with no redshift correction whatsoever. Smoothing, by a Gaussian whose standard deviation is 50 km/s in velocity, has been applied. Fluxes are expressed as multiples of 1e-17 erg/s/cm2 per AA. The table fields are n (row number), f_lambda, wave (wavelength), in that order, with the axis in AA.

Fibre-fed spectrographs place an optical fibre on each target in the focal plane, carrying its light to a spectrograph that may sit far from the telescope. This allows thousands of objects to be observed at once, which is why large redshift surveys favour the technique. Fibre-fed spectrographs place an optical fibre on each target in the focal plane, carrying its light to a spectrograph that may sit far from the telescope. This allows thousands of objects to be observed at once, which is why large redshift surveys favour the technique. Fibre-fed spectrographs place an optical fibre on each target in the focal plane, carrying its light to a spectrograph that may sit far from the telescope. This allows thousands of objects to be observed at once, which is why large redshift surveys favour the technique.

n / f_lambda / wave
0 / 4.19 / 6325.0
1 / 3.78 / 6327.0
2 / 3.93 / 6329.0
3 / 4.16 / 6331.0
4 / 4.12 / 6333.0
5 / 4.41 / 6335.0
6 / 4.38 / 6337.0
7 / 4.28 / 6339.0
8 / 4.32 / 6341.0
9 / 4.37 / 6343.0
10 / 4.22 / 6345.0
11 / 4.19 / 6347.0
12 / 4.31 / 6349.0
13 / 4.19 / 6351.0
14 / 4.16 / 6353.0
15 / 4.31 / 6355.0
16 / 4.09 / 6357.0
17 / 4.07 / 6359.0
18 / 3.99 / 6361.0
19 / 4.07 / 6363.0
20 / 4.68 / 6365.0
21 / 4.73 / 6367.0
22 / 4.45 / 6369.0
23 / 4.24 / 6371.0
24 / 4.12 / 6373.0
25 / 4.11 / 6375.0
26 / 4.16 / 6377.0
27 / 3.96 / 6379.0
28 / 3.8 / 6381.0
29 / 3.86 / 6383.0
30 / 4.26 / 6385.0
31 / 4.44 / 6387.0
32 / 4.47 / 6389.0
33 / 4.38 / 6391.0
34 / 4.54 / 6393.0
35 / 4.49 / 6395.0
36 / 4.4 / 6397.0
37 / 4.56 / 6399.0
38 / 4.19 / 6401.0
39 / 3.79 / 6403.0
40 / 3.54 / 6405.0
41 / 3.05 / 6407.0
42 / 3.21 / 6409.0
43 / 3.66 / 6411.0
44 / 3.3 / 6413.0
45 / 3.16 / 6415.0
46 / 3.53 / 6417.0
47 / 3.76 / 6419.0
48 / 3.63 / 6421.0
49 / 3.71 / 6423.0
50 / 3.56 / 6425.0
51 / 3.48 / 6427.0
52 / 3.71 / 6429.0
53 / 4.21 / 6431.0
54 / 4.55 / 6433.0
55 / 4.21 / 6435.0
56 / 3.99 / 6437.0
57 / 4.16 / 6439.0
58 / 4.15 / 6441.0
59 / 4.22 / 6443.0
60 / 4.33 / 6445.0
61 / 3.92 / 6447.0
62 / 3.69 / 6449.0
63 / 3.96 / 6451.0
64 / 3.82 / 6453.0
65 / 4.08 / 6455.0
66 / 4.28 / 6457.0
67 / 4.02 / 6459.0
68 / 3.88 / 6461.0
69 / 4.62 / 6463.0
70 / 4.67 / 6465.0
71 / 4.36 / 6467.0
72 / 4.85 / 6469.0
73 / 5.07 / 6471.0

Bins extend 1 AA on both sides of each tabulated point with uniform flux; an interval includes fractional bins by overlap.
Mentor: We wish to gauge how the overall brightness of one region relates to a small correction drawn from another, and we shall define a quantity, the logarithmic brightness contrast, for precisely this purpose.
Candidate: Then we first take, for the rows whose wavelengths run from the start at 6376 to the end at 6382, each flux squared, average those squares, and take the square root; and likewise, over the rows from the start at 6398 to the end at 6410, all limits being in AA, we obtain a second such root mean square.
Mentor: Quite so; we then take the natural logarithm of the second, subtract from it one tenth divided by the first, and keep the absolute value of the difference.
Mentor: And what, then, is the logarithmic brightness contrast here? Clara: 1.30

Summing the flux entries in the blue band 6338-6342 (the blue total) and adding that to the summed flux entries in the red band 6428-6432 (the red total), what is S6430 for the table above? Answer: 16.5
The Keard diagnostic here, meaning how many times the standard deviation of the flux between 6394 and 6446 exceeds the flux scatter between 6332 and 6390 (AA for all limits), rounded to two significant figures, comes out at 2.1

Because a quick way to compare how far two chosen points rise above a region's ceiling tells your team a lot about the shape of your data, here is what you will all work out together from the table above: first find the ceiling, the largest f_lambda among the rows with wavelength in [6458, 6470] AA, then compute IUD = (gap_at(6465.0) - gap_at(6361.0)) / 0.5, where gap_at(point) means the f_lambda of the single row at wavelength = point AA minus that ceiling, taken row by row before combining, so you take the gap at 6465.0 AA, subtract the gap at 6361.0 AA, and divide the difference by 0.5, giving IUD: 1.4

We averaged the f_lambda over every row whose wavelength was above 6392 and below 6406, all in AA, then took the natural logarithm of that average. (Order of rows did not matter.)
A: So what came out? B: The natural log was 1.44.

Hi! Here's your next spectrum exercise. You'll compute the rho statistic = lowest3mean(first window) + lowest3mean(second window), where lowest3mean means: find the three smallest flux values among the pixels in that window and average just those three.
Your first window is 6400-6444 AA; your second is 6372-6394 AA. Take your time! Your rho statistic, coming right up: 7.0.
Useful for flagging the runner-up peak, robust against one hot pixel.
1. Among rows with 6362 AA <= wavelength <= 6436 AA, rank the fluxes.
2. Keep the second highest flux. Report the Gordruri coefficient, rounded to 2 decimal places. 4.68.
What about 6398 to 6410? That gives 4.19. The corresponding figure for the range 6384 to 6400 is 4.54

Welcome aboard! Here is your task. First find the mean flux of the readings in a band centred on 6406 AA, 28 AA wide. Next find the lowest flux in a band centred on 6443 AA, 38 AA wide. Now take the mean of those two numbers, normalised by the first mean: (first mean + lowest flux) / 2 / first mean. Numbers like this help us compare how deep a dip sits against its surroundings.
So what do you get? 0.958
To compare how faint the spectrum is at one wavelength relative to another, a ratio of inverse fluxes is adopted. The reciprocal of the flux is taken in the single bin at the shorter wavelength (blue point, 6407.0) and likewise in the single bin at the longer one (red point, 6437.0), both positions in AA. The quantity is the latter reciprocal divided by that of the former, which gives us 0.76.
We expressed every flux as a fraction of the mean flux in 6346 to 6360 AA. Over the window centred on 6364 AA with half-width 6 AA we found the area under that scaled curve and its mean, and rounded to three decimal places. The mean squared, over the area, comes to 0.086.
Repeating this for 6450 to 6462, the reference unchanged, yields 0.080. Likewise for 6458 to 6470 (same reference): 0.088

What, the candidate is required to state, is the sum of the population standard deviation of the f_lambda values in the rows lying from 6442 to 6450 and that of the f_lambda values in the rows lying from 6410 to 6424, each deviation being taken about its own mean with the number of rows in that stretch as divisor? 0.46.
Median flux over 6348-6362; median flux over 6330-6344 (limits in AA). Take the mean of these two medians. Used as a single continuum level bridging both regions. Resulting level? 4.24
